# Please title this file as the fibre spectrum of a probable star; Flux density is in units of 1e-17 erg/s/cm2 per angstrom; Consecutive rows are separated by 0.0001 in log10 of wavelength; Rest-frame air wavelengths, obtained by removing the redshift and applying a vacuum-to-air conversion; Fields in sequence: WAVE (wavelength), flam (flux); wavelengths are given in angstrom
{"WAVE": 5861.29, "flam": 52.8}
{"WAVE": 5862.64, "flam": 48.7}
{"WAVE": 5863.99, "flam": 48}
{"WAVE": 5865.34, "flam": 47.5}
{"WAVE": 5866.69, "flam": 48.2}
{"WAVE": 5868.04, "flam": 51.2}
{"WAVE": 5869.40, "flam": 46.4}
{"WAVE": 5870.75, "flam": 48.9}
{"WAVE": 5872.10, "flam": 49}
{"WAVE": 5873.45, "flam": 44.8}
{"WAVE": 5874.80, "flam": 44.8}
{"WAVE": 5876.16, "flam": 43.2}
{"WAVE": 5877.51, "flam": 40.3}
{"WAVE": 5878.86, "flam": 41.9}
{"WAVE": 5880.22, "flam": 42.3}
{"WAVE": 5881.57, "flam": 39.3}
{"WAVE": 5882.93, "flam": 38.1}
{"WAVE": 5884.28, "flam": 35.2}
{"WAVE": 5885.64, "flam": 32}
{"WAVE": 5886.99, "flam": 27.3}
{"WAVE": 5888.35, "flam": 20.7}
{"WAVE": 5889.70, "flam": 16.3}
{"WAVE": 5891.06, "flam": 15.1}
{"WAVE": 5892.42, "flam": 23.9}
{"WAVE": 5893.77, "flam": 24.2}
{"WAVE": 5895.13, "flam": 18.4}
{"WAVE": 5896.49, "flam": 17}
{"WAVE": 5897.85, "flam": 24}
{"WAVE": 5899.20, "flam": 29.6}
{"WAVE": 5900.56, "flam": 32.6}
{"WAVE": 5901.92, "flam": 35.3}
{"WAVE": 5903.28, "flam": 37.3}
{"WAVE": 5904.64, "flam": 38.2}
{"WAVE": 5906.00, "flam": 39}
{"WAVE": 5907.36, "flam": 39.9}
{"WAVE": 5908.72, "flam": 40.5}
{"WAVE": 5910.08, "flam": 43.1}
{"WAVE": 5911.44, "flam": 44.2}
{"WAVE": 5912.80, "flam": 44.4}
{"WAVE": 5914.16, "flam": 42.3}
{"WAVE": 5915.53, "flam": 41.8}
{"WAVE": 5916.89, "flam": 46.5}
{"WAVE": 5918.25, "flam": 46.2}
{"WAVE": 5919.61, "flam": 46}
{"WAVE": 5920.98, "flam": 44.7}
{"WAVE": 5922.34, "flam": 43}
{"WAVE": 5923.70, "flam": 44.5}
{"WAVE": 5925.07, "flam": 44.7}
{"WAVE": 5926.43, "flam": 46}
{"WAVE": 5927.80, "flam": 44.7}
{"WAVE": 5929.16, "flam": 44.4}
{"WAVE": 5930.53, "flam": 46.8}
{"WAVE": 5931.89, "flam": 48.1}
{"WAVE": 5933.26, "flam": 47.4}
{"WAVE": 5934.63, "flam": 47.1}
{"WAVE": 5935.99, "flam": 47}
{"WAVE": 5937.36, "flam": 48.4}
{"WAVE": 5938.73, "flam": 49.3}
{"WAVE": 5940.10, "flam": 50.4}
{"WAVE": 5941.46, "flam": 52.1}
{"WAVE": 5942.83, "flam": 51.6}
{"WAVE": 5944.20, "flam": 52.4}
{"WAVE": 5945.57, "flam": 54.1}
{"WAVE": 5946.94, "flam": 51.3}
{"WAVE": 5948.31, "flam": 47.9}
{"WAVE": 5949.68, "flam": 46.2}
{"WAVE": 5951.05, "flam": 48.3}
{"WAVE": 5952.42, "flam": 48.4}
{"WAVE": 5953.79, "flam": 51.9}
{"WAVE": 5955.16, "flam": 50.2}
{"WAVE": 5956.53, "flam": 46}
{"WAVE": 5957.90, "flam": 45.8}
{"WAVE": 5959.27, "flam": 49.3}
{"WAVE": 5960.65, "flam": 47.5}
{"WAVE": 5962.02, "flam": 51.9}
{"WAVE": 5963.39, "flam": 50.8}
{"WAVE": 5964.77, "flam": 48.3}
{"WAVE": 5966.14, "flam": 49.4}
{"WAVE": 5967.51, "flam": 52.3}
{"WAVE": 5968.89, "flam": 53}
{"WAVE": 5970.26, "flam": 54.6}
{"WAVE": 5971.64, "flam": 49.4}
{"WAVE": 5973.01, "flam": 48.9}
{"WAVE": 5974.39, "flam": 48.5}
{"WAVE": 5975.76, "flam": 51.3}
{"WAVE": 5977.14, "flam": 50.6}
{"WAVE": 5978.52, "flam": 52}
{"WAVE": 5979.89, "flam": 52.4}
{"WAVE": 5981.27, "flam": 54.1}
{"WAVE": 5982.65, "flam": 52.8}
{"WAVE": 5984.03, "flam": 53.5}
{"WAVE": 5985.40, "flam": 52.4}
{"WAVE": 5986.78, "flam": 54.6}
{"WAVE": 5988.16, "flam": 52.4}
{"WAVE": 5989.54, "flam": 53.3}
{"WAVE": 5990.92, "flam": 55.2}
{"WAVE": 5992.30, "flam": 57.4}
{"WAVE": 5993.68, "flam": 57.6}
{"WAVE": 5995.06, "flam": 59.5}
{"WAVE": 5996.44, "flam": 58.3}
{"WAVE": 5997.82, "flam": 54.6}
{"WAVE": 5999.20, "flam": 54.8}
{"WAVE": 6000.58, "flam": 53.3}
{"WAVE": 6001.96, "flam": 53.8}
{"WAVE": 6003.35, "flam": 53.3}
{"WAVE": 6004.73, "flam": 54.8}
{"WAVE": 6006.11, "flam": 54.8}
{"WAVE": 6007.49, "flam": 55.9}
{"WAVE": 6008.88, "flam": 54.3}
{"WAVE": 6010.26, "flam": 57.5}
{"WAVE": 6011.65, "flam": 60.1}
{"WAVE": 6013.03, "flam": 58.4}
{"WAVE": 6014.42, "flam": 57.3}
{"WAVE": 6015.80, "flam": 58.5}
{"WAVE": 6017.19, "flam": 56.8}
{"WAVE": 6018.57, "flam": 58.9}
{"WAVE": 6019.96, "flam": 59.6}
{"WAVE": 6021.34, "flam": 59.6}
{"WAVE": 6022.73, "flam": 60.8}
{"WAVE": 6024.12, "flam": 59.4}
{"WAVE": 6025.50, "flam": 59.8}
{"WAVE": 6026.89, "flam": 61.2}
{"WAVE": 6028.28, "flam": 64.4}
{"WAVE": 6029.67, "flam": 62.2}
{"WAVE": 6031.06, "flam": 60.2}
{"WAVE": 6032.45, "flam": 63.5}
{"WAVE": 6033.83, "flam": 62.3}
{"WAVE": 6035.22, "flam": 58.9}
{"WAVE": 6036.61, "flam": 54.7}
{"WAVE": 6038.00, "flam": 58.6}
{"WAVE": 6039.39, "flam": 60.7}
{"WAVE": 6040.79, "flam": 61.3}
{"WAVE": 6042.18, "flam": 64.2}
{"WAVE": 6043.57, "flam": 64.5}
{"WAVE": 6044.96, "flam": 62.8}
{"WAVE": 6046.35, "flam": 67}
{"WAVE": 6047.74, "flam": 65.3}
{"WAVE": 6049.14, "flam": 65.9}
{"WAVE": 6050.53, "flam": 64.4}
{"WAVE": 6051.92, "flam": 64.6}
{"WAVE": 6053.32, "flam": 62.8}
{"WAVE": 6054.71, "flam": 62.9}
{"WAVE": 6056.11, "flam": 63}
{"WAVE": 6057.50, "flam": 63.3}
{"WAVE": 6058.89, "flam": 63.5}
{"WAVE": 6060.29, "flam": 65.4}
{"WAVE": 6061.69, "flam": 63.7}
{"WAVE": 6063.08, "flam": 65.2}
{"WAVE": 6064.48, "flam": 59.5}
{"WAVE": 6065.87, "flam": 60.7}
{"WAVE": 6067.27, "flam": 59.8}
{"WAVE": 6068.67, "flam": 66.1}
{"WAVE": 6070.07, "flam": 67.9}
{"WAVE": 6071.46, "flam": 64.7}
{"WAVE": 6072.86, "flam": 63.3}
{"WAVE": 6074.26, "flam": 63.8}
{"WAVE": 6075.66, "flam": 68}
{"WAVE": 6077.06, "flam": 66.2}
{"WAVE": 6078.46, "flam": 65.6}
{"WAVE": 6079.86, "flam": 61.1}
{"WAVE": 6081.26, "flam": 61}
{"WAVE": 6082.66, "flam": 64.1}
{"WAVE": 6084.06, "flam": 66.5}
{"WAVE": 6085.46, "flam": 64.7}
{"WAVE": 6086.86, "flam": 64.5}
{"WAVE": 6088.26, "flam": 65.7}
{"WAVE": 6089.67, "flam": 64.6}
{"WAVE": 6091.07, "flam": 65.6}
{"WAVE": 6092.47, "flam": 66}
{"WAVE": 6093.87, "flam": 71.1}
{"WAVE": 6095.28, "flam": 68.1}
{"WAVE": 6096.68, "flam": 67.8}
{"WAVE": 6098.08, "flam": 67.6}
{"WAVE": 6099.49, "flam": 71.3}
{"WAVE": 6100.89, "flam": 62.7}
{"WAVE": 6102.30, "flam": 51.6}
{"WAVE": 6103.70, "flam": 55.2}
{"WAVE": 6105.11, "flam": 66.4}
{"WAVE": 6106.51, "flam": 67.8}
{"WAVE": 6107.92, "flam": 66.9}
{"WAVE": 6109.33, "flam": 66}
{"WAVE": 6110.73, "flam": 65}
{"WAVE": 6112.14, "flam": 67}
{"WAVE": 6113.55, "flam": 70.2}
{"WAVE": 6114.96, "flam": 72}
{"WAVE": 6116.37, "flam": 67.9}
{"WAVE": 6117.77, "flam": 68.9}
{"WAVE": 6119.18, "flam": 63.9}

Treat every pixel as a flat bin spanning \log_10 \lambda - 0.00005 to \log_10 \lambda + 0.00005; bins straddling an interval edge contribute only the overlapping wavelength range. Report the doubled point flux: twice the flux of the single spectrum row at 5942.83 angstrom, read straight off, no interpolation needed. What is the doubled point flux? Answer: 103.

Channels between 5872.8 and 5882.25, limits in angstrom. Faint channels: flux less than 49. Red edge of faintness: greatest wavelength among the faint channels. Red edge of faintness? 5881.57 angstrom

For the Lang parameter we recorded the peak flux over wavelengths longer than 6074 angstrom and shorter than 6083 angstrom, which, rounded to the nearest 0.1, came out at 68.0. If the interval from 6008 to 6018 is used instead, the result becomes 60.1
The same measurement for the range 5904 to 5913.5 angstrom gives 44.4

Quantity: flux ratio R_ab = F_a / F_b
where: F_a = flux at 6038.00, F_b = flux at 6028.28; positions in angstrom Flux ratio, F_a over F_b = 0.9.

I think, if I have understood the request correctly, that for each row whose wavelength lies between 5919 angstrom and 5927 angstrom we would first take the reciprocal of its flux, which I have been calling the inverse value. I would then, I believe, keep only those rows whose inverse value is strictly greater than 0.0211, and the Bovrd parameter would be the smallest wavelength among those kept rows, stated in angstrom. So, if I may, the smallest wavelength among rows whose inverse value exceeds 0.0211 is 5919.61 angstrom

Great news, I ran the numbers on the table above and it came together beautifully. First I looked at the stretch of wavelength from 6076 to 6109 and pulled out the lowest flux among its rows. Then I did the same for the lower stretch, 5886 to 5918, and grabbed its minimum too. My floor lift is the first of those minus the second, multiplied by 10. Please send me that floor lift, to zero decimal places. 365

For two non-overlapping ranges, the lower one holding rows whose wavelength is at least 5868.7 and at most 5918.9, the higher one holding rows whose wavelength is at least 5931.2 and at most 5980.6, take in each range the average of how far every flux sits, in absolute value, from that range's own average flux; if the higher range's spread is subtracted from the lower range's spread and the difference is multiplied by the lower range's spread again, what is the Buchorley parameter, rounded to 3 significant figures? 52.1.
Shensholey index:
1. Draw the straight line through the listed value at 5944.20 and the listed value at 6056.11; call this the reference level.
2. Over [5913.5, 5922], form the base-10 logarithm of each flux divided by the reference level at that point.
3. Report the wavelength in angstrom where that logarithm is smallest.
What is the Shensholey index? 5915.53 angstrom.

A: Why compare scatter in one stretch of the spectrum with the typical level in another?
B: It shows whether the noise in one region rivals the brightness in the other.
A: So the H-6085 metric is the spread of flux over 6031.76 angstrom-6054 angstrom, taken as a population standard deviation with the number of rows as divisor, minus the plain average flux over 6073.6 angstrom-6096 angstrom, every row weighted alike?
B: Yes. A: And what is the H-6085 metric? -62.4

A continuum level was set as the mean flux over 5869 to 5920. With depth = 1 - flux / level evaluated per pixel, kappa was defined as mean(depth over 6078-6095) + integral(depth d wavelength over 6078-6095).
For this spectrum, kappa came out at -14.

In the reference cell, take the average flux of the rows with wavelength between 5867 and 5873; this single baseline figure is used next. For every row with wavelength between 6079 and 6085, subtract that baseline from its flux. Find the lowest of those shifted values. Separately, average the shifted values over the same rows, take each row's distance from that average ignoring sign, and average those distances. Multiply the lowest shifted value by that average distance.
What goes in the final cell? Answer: 26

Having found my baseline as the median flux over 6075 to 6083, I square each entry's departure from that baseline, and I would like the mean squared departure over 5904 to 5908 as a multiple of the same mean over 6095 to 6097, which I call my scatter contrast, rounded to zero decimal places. 69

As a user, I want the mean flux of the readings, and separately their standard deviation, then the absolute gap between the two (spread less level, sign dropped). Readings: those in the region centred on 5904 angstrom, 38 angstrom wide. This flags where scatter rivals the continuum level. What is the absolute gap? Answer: 24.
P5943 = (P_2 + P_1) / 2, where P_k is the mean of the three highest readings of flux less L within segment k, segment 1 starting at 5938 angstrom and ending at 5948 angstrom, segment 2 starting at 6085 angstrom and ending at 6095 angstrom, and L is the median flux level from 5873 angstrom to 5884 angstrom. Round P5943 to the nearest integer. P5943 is 18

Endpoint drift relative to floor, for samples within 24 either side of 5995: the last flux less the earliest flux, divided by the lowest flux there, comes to 0.20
